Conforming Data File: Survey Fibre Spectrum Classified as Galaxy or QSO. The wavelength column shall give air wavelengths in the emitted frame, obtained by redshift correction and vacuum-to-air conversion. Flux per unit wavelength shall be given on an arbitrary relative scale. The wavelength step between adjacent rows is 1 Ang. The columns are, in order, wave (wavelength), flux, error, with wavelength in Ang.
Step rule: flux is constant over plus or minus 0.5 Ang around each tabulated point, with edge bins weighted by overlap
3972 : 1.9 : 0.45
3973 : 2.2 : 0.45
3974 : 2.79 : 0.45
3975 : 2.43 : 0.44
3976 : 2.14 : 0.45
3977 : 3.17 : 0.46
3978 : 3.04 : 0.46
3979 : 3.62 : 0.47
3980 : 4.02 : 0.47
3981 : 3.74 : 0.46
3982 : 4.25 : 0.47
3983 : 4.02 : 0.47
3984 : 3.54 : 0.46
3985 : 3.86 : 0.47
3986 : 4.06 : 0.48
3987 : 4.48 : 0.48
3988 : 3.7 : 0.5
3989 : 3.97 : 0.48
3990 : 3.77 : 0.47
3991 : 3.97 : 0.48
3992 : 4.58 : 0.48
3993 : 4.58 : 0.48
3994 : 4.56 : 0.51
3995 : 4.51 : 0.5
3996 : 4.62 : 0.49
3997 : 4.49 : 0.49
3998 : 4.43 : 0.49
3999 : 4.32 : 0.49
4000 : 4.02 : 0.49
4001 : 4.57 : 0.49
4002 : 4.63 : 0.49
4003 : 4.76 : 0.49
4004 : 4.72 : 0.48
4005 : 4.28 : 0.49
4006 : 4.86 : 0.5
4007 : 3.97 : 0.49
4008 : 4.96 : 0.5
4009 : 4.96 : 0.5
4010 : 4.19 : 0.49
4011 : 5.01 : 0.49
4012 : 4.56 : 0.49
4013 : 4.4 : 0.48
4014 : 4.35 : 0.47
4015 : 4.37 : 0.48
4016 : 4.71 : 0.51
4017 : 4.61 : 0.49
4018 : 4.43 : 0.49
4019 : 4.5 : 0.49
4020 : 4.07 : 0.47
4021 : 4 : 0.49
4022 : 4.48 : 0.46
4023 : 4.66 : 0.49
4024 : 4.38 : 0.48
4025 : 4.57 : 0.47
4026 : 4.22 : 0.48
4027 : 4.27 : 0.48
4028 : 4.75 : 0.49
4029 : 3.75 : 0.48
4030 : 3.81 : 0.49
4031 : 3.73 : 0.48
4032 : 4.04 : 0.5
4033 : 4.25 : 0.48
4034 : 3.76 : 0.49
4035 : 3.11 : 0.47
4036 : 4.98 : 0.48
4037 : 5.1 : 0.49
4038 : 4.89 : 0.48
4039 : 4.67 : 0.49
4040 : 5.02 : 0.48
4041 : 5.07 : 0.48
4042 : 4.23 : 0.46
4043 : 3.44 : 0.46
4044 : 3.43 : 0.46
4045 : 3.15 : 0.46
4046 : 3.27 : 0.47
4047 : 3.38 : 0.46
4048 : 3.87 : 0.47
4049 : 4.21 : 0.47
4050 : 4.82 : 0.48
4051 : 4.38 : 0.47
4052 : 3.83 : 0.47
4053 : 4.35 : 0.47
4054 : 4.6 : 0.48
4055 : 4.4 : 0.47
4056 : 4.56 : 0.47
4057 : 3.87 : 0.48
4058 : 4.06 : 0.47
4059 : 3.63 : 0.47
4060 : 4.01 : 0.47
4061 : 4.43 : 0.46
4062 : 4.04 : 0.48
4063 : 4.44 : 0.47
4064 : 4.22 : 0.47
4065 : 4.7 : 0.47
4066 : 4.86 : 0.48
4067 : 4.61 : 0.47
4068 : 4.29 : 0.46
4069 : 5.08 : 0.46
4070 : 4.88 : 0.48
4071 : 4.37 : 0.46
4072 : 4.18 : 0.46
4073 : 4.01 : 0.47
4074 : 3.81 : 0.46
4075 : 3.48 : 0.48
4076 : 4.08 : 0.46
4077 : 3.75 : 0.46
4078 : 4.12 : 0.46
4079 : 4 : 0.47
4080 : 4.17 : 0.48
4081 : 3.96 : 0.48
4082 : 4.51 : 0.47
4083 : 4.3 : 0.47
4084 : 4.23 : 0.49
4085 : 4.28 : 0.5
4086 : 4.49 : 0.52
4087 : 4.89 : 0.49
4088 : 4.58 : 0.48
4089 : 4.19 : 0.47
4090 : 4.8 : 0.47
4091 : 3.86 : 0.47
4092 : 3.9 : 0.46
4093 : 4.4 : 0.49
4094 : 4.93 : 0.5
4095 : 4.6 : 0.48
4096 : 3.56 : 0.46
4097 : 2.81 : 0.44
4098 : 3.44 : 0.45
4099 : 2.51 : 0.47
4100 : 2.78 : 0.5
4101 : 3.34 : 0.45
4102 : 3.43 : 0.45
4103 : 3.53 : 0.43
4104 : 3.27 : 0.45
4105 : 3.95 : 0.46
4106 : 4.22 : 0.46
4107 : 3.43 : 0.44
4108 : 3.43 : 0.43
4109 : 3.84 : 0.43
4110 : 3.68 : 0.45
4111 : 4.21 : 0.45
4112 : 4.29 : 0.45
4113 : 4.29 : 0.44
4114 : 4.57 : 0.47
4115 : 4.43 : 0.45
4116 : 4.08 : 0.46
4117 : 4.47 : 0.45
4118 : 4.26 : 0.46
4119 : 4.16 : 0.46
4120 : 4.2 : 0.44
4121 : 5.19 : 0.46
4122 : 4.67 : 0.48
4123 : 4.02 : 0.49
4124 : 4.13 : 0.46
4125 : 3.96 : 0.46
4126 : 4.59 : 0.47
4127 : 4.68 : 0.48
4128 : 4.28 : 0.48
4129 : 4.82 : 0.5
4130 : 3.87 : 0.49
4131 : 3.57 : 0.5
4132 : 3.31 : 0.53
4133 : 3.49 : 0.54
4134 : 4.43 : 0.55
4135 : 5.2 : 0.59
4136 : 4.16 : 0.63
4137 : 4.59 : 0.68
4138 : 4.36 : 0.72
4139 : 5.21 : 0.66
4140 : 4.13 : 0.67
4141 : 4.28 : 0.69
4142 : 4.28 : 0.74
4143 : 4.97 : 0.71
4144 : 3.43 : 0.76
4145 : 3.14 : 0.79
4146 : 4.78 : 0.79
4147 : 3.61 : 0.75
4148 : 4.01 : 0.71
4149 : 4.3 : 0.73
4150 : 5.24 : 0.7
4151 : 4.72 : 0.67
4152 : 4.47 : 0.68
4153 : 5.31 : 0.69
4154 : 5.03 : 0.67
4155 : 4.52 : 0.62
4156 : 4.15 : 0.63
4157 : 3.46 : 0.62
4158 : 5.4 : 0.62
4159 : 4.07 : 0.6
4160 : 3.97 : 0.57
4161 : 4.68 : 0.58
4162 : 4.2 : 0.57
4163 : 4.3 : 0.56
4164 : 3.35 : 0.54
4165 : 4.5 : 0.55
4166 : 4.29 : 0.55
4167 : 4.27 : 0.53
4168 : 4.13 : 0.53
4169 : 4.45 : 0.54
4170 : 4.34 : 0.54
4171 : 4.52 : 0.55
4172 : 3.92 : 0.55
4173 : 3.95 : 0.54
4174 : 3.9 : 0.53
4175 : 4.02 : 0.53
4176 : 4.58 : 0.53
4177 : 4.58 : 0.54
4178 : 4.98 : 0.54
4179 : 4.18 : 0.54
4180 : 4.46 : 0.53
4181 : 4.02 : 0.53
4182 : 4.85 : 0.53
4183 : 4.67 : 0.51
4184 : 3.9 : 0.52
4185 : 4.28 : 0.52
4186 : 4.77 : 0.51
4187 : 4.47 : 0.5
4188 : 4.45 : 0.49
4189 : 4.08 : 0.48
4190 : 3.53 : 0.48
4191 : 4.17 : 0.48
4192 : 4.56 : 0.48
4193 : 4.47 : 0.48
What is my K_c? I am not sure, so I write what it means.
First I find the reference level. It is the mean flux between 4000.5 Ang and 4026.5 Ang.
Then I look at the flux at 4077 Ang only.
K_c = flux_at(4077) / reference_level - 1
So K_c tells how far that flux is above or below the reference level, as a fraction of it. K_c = -0.17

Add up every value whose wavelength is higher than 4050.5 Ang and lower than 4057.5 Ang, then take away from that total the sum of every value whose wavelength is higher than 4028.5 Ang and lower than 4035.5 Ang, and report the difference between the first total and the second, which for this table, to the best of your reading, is 3.5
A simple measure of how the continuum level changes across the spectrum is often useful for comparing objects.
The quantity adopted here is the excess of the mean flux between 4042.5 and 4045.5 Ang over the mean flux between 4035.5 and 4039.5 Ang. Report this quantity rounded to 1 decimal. -1.6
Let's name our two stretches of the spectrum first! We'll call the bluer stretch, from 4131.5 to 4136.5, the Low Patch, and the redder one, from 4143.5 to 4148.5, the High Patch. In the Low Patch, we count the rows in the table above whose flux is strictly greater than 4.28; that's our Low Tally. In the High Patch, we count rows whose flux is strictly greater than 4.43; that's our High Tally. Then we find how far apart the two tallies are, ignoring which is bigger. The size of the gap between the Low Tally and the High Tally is 1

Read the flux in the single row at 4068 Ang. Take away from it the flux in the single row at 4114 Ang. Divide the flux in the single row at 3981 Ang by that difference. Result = -13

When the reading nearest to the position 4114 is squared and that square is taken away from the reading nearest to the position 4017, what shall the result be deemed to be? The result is -16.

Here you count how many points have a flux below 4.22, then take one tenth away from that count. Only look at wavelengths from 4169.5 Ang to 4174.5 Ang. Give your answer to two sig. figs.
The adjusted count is 2.9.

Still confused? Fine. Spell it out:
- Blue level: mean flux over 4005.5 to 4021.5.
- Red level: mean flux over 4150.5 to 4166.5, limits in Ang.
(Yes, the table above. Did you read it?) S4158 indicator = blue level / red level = 1.02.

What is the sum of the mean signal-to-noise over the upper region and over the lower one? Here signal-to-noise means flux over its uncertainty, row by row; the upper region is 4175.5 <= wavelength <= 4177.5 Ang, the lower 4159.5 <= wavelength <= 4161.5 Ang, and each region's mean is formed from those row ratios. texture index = 16.1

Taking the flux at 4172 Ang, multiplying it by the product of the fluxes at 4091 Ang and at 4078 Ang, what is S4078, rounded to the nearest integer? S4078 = 62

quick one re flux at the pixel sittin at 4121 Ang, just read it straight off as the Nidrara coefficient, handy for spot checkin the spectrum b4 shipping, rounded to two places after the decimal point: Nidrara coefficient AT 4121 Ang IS 5.19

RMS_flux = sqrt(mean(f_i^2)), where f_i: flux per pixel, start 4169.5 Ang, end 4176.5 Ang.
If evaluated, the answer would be 4.2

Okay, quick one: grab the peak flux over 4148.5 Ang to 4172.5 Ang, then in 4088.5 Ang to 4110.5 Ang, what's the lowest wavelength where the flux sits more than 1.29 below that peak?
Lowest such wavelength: 4091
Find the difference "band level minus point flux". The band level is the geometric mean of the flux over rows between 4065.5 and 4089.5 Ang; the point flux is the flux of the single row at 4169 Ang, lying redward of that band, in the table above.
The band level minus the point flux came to -0.17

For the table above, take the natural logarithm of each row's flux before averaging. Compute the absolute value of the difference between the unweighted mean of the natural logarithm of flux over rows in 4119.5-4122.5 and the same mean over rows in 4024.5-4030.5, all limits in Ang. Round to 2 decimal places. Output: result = 0.10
